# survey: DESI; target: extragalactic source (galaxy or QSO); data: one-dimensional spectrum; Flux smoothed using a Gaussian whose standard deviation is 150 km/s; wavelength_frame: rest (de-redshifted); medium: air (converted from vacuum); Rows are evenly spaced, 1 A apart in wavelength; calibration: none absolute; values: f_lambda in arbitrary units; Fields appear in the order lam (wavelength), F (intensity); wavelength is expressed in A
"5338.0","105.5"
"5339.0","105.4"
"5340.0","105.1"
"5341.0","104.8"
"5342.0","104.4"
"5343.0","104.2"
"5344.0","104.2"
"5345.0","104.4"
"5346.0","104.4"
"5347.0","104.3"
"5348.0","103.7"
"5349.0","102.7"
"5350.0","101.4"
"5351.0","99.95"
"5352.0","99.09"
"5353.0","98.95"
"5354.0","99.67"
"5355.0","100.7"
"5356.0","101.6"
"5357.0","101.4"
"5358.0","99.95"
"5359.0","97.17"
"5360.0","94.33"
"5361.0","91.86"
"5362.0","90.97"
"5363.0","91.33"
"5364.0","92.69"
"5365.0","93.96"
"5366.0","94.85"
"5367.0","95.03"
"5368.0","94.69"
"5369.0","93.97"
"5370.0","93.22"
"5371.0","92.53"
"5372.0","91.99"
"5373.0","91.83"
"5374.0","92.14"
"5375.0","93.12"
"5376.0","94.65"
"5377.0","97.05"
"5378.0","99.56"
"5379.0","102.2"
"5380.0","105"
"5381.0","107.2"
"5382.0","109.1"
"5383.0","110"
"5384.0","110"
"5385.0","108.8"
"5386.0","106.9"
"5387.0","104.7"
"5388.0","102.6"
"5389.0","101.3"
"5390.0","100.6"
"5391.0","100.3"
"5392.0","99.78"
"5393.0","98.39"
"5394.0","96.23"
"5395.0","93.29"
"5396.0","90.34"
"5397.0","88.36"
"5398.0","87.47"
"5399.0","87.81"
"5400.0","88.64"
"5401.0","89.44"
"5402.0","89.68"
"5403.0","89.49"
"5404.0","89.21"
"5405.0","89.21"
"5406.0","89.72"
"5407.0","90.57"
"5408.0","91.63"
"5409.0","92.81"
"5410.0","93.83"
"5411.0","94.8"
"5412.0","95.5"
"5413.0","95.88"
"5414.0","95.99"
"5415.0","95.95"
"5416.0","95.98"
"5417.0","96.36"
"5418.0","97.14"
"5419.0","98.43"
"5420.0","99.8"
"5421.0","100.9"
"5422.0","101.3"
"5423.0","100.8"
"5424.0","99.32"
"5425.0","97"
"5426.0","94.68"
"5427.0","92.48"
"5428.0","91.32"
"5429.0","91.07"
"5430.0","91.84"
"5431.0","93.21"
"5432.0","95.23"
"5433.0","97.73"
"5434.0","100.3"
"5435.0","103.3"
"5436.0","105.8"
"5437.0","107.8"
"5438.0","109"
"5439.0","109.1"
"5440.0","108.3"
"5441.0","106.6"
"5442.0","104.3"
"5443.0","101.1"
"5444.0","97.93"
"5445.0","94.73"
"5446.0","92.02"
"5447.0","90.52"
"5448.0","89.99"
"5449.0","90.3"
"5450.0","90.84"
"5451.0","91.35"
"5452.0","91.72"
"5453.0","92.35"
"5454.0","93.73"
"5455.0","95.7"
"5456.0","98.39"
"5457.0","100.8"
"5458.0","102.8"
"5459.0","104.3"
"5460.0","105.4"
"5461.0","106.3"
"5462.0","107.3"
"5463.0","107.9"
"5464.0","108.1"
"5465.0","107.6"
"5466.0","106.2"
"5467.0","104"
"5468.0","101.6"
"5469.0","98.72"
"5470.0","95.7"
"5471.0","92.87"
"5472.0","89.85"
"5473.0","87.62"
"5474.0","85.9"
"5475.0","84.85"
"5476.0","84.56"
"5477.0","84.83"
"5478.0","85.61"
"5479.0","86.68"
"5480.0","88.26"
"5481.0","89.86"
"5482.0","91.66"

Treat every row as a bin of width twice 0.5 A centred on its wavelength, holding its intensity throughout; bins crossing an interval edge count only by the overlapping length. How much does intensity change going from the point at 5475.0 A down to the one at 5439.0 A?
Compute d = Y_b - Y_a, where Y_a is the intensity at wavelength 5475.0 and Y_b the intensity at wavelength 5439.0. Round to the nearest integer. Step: 24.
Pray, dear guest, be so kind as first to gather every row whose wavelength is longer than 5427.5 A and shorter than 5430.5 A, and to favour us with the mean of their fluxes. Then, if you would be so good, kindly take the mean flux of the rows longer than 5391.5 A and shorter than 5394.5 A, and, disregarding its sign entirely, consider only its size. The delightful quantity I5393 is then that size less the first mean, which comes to 6.7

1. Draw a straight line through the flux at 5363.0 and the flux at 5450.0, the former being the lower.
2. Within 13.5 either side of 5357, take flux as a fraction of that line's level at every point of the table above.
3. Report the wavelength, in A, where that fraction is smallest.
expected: 5362.0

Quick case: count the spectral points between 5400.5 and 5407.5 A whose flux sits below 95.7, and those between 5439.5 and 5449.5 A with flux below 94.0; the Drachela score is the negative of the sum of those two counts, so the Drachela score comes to -11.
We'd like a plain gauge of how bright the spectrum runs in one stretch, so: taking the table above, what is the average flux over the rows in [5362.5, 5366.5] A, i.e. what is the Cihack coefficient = 93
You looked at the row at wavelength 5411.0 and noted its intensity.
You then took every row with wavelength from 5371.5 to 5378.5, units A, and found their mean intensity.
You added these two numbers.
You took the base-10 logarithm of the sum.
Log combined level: 2.28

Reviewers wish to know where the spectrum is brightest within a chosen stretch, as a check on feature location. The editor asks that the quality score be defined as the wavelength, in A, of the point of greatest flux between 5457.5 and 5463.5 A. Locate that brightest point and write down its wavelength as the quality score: 5463.0 A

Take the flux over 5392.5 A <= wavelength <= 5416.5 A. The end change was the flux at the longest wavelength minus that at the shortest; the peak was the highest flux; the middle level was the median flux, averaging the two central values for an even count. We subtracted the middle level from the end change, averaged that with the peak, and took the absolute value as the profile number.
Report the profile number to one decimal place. 2.4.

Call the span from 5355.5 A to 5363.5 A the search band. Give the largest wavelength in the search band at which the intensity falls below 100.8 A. 5363.0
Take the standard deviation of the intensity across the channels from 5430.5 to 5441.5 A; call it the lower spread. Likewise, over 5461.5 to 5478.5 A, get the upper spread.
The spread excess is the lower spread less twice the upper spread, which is -13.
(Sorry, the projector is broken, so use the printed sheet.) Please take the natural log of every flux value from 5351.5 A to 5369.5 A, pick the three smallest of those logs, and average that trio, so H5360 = 4.52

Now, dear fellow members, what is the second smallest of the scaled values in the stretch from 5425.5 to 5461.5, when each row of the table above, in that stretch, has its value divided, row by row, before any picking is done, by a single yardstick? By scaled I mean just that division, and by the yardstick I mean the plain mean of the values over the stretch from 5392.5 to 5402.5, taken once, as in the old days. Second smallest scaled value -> 0.99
